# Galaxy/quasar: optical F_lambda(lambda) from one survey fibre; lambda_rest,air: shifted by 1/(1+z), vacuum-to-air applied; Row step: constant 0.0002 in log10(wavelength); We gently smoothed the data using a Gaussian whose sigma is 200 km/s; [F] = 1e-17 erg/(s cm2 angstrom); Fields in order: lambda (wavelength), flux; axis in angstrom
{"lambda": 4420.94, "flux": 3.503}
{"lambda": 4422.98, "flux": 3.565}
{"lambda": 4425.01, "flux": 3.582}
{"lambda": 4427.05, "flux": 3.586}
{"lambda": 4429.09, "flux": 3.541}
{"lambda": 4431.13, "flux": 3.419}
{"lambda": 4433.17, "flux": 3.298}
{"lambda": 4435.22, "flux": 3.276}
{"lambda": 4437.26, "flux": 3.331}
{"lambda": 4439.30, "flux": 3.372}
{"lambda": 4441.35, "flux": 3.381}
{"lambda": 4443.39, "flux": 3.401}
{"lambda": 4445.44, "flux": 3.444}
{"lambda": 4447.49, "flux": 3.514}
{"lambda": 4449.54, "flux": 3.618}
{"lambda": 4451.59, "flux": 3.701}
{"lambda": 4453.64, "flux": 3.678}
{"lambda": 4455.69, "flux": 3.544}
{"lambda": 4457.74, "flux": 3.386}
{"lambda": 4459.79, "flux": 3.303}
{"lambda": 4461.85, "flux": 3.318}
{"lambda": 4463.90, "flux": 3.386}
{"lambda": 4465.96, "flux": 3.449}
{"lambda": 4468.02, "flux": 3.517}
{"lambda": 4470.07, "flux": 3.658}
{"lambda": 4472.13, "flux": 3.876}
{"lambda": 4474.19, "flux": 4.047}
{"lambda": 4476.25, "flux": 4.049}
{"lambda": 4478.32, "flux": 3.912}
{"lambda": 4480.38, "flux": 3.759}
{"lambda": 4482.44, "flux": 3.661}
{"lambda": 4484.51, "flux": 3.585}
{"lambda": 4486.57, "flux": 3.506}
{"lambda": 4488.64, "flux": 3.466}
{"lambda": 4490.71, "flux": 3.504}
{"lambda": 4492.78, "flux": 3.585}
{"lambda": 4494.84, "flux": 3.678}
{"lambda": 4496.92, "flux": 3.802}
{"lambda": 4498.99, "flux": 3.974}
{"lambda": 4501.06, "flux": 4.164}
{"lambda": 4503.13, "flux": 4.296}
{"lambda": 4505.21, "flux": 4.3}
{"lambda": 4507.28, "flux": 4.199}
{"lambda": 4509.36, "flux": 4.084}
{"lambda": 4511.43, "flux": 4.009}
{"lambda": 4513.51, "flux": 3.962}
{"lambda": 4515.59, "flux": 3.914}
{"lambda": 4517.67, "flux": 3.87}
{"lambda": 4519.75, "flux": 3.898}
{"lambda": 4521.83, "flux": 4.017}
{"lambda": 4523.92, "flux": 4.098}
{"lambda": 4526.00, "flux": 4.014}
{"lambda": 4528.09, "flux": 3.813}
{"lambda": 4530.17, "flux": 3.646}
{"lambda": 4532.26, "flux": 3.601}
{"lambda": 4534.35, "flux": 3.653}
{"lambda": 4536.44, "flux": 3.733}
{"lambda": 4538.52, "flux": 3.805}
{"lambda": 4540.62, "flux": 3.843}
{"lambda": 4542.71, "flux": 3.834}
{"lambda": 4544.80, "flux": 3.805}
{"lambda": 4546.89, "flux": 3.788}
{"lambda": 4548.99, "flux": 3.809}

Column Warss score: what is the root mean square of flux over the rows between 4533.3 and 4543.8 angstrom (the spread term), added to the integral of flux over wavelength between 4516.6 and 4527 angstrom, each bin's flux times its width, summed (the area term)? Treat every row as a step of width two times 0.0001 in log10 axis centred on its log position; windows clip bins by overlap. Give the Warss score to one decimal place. 45.2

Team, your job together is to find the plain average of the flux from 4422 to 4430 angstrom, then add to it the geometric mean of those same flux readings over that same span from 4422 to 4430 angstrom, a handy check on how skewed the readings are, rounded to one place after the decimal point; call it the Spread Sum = 7.1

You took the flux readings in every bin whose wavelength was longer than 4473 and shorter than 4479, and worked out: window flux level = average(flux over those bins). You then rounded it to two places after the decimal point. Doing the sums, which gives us 4.00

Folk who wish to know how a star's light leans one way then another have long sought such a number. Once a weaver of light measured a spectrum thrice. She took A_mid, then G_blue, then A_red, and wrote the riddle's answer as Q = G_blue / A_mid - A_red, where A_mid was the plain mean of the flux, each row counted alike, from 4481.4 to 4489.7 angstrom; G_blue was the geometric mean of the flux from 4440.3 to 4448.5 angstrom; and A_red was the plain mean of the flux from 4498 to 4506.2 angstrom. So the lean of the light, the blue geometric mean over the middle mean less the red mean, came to -3.22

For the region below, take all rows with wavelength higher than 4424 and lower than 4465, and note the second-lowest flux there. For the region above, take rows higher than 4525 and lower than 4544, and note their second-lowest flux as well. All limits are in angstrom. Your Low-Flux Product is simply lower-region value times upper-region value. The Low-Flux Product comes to 12.0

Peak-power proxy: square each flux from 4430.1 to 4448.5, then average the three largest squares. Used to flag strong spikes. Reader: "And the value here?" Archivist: 12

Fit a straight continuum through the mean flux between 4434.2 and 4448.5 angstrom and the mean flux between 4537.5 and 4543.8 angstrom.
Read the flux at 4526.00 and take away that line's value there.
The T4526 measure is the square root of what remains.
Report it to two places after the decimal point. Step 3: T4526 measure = 0.50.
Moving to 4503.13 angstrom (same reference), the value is 0.80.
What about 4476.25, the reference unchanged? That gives 0.71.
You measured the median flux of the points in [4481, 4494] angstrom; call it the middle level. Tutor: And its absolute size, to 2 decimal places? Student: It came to 3.55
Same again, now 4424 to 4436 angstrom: 3.48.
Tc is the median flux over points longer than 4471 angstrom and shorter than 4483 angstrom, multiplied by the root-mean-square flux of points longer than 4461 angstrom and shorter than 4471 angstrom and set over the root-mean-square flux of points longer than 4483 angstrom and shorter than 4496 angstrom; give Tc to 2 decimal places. 3.80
